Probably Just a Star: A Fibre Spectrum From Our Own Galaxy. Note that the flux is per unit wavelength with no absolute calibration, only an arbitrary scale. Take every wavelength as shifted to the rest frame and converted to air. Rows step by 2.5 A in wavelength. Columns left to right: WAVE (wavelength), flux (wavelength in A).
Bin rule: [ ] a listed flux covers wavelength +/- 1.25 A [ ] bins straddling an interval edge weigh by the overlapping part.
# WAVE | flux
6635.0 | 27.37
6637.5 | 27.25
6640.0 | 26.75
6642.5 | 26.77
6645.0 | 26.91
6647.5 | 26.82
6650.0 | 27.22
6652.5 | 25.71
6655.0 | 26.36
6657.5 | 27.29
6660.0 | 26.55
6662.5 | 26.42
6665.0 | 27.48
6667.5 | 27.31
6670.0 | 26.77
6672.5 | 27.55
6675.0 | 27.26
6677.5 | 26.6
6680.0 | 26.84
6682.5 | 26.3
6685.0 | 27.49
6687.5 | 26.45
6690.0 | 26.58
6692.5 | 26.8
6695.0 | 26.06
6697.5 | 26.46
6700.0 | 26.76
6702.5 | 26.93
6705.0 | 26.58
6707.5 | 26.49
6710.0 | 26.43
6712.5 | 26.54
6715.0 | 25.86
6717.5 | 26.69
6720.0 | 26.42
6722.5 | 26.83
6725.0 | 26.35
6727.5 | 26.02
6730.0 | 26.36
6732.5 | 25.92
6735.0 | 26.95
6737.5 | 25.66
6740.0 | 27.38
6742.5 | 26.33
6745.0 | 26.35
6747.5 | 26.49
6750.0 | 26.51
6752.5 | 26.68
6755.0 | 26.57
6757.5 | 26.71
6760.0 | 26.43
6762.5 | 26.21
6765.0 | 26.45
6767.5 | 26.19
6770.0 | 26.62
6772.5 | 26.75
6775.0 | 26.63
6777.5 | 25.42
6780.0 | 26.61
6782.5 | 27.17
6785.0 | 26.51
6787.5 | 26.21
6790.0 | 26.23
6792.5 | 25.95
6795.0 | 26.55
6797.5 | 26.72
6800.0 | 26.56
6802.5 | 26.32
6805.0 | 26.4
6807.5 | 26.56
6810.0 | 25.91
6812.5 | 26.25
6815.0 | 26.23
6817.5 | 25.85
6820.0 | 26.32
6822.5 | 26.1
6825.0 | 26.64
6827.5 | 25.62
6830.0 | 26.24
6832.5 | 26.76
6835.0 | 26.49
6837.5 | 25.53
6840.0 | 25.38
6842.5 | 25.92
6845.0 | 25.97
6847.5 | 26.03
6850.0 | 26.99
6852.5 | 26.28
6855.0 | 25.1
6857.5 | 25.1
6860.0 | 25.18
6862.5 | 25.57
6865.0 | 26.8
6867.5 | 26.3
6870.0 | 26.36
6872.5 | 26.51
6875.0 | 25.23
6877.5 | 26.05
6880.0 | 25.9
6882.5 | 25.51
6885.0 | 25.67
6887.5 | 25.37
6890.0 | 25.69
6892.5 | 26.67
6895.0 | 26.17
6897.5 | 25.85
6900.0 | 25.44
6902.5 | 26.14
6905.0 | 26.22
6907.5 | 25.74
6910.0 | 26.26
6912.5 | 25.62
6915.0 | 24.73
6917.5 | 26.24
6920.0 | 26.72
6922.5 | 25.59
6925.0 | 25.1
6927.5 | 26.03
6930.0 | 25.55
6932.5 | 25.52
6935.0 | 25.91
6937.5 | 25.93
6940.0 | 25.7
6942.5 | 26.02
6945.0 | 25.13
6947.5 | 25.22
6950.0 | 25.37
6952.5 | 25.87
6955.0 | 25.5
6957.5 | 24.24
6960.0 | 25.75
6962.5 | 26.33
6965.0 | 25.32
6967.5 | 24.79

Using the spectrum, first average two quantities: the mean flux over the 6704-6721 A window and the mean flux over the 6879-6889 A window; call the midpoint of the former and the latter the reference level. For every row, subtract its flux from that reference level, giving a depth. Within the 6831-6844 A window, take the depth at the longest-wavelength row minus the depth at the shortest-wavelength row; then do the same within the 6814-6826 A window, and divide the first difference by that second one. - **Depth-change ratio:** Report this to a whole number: -2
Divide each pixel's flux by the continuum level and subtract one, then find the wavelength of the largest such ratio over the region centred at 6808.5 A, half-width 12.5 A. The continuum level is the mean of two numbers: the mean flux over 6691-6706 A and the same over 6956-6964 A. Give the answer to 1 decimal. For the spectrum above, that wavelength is 6797.5 A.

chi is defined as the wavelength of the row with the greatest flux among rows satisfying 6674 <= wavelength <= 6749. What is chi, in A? 6685.0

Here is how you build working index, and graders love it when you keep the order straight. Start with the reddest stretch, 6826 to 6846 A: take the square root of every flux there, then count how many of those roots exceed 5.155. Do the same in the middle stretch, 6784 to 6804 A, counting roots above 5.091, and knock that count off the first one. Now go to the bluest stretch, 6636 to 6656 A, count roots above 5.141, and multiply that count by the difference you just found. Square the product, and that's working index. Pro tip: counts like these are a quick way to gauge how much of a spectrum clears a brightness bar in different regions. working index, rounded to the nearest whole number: 1764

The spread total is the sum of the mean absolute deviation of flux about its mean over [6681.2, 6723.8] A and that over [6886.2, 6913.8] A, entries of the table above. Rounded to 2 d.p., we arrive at 0.58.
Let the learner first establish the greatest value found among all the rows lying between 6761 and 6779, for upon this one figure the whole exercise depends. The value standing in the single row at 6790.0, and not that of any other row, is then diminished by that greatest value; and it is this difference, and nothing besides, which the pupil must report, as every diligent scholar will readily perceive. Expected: -0.52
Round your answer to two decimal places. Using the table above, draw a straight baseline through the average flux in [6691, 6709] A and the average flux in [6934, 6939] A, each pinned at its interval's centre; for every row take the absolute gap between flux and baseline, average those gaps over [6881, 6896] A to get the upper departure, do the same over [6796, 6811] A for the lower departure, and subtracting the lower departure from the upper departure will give 0.22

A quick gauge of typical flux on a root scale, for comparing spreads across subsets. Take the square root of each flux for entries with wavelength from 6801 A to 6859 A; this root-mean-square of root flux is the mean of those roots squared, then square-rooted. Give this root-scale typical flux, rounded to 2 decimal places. 5.11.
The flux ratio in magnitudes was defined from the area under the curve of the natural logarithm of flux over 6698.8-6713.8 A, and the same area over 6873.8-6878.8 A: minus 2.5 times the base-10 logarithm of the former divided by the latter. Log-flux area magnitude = -1.2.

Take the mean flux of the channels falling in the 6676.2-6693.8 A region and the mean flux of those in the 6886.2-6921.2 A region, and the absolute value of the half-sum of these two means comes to 26.3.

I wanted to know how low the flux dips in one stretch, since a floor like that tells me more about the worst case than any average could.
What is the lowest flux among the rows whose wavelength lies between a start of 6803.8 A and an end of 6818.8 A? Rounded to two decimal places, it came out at 25.85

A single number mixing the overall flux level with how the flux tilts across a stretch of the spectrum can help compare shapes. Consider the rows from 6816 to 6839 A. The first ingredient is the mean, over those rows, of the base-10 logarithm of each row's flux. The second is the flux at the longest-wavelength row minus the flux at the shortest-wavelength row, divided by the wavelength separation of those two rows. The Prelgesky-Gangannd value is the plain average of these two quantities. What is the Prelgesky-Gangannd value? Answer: 0.701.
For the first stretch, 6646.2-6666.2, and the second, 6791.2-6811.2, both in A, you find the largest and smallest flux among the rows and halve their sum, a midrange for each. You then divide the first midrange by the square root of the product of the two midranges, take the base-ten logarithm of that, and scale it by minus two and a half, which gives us -0.006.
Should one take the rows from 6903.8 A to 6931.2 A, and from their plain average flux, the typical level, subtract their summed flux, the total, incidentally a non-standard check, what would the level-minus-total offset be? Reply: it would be -258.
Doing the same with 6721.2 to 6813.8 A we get -951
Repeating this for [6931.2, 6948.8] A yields -154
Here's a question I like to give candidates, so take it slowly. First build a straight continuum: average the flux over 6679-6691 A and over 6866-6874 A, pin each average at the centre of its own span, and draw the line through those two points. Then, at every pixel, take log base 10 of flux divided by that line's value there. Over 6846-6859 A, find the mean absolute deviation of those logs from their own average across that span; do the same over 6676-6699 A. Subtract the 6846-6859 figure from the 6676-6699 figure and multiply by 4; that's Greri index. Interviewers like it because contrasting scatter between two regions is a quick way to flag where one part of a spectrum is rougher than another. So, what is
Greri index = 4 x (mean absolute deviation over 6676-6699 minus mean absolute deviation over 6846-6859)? -0.025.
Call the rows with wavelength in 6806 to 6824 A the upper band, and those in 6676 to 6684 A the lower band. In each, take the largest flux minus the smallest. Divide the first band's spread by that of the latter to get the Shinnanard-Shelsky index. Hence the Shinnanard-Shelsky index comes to 1.3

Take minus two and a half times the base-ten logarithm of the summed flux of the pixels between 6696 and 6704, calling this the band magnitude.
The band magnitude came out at -4.76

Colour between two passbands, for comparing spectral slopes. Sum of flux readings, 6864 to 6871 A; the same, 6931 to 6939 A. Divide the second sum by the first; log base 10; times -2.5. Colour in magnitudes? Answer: 0.029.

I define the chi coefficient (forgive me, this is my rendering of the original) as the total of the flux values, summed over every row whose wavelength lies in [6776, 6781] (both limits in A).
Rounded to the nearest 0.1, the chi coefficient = 52.0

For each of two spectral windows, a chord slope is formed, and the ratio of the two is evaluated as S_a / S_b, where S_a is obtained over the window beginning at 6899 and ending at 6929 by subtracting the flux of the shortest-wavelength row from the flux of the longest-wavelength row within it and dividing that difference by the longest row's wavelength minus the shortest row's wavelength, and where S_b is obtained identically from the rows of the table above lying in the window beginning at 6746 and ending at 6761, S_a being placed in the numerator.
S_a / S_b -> -4.5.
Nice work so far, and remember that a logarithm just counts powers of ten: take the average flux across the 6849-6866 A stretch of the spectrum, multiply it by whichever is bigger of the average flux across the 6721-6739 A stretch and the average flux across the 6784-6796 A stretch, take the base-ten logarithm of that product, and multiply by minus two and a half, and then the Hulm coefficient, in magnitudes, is -7.081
